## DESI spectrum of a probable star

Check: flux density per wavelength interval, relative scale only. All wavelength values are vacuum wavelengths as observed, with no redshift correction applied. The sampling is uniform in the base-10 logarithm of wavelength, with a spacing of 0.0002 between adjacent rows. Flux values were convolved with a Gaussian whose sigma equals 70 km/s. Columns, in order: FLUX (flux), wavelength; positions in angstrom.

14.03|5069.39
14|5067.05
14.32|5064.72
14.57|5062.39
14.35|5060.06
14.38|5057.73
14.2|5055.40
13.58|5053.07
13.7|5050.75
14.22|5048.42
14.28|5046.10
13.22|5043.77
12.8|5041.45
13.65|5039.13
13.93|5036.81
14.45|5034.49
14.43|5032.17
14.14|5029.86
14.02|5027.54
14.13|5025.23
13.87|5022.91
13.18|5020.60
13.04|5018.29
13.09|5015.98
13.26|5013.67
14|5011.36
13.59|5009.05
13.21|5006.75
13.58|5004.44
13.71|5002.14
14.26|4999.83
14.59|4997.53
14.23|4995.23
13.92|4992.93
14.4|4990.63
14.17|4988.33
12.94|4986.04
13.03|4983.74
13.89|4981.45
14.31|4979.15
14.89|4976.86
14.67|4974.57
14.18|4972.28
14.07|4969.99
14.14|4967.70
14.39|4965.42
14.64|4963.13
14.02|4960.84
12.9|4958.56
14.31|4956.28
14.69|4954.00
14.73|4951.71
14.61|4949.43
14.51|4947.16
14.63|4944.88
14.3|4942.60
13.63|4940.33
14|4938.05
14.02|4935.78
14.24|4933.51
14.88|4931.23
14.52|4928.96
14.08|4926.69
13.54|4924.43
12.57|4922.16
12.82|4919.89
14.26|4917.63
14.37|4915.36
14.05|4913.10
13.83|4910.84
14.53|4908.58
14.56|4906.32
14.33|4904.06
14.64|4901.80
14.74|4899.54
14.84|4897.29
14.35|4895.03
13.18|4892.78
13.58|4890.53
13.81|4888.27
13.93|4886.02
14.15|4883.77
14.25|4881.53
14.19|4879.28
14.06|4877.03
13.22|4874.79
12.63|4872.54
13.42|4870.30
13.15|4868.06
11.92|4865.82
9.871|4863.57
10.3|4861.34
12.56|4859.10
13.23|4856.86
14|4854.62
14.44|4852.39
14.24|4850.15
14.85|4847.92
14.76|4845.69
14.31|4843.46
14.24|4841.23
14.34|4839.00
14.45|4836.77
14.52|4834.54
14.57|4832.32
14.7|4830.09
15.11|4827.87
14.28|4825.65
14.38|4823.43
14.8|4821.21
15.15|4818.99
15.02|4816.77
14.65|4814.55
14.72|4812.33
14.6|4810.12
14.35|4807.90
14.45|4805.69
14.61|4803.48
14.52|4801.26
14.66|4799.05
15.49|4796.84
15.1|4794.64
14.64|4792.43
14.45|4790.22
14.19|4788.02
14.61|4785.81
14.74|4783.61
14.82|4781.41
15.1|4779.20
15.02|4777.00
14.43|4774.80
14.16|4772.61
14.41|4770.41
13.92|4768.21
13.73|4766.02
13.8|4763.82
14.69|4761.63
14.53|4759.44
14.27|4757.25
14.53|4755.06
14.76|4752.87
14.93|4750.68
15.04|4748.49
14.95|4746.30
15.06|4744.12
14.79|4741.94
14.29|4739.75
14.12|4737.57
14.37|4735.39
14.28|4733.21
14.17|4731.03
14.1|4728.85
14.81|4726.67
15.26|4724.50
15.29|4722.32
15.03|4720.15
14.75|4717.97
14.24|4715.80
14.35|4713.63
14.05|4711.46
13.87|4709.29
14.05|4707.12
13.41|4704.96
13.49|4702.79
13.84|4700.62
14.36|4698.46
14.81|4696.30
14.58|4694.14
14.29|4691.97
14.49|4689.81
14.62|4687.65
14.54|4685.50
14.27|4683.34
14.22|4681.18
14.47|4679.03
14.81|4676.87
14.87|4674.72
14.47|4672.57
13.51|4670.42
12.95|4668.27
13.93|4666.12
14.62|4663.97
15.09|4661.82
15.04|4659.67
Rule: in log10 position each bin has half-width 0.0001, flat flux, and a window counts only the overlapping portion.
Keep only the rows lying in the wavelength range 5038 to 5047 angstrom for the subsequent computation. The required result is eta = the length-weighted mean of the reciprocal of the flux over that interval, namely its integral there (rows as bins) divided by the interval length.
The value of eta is 0.0744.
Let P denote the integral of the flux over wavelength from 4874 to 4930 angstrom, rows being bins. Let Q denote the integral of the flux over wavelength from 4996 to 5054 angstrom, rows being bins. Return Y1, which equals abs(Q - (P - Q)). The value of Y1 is 811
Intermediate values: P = 785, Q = 798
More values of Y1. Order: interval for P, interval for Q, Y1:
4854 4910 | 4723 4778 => 839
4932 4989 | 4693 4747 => 749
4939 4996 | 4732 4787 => 791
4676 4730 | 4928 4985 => 846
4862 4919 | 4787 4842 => 828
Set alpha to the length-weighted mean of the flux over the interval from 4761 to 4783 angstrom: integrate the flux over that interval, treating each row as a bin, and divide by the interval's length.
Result 14.4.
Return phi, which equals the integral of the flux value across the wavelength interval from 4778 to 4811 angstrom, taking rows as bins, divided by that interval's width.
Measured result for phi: 14.7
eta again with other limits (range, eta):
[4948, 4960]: 0.0704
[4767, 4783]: 0.0688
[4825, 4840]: 0.0686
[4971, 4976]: 0.0693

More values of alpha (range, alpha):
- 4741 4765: 14.7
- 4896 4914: 14.4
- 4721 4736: 14.6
